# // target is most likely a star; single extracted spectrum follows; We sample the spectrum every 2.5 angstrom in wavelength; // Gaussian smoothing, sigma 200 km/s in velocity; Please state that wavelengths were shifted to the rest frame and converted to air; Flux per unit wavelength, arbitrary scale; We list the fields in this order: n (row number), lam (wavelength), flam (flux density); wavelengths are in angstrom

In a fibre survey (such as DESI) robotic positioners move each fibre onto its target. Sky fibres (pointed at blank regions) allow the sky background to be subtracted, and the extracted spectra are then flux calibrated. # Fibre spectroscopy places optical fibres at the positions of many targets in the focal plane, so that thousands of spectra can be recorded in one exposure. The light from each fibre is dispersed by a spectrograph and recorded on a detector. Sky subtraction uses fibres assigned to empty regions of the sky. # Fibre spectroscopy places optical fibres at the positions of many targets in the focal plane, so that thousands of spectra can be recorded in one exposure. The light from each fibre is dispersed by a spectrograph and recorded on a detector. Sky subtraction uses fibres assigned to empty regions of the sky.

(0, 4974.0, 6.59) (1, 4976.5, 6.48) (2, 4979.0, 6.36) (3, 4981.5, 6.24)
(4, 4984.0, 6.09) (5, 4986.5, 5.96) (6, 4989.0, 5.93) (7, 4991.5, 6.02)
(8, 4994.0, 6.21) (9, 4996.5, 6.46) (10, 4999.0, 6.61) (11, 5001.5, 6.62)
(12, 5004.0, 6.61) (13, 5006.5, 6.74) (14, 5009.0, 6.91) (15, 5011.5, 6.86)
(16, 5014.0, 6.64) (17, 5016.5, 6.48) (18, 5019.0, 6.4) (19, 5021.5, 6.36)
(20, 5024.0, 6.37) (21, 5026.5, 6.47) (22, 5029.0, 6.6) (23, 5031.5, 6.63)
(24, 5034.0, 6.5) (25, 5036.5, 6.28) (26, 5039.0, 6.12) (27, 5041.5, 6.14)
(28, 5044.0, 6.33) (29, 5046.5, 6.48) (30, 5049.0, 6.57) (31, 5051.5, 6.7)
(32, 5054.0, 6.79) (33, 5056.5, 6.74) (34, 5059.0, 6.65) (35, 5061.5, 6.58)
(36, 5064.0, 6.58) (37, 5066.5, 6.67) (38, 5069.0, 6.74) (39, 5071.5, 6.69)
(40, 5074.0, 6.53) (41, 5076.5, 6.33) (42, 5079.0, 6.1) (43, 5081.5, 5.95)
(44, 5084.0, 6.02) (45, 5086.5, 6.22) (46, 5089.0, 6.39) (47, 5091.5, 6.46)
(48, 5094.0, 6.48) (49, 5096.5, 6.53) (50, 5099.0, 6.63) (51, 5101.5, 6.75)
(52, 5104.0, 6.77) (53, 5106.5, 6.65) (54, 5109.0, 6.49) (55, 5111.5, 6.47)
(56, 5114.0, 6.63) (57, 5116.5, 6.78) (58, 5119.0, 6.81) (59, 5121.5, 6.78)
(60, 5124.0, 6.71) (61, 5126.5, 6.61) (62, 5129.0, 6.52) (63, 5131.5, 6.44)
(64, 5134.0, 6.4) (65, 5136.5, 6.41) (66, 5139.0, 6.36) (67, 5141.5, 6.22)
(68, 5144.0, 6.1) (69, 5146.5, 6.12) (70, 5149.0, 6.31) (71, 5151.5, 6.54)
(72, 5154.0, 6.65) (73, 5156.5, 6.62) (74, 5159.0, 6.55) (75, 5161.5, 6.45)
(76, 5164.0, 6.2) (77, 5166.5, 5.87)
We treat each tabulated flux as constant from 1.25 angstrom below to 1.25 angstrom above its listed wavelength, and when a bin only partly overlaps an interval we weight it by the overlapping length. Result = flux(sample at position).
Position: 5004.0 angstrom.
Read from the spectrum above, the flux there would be 6.61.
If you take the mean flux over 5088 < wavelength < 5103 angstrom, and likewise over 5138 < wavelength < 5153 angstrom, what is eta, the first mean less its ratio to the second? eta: 5.50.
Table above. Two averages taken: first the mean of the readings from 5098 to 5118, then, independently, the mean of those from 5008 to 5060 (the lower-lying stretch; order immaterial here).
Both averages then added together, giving 13.2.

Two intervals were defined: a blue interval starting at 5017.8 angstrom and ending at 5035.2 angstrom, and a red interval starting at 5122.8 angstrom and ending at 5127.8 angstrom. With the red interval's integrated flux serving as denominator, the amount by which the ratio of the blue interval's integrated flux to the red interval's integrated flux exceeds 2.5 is 0.9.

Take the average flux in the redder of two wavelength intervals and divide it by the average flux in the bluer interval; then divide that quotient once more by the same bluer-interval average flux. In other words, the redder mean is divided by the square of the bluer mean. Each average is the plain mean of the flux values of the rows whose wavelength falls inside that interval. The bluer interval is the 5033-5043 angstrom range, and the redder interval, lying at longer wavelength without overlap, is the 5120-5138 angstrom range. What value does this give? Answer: 0.167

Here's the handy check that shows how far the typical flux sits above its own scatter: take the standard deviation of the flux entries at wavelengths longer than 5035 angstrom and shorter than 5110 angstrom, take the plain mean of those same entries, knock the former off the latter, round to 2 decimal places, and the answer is 6.24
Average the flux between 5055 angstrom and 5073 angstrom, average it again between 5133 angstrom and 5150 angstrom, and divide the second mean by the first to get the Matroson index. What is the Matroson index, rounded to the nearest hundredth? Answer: 0.94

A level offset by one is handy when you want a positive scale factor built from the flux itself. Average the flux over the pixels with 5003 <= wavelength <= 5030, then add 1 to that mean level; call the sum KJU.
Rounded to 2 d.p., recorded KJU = 7.59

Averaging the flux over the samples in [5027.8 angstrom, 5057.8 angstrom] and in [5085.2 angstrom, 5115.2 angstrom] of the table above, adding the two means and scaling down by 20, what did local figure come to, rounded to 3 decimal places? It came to 0.651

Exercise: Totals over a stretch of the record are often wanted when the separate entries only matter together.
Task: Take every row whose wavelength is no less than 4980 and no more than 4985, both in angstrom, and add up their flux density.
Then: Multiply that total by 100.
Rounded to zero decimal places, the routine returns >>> 1233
